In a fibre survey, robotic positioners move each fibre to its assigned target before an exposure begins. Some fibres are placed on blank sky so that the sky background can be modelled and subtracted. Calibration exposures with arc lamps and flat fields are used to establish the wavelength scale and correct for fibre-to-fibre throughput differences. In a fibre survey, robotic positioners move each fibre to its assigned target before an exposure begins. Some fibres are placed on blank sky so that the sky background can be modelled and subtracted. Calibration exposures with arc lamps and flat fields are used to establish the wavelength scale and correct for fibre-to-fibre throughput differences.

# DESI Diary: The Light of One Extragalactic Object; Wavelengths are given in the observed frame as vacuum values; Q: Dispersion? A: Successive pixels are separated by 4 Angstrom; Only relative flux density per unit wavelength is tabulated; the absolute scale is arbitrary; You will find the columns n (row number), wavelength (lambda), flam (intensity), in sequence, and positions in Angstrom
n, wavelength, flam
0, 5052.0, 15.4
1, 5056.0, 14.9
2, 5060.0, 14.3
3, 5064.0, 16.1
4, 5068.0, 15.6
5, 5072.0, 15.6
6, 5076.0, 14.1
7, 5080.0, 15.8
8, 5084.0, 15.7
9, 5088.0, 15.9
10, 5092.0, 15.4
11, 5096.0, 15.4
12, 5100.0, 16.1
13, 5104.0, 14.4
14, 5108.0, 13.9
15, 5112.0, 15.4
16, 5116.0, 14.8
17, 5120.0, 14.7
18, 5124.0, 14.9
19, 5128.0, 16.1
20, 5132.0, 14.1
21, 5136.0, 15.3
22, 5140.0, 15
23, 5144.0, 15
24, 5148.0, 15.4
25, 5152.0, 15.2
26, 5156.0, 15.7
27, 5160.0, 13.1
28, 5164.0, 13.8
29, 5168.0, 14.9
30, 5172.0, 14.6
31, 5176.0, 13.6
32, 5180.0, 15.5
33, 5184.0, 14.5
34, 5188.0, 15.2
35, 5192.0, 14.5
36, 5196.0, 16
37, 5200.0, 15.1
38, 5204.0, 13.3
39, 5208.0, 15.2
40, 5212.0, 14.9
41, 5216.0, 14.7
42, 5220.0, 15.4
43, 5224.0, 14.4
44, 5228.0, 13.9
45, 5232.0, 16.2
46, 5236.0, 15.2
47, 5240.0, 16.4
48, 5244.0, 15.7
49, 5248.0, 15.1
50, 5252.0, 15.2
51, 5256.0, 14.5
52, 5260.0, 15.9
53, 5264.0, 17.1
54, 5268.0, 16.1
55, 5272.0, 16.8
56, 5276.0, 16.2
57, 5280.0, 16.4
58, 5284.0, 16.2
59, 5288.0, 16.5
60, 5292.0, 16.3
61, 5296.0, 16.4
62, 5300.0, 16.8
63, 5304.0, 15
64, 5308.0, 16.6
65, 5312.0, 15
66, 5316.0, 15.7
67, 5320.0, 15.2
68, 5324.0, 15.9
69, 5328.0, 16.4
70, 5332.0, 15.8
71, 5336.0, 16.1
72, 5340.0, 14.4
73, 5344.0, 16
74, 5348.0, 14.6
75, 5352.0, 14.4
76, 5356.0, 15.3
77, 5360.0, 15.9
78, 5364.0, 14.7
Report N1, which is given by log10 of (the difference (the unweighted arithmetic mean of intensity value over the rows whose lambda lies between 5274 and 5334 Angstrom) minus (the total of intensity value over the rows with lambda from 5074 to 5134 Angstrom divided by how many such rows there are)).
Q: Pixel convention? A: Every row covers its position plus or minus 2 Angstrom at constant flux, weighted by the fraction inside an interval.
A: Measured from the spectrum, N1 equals 0.0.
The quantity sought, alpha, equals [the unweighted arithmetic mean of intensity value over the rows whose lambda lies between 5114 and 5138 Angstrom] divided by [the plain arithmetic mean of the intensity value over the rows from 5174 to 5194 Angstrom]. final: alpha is 1.02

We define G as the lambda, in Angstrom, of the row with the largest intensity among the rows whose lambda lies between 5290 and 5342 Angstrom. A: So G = 5300.0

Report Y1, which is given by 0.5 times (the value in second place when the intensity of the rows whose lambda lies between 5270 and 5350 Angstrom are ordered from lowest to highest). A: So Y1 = 7.3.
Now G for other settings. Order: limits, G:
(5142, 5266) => 5264.0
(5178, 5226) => 5196.0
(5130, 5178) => 5156.0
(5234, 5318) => 5264.0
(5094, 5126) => 5100.0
